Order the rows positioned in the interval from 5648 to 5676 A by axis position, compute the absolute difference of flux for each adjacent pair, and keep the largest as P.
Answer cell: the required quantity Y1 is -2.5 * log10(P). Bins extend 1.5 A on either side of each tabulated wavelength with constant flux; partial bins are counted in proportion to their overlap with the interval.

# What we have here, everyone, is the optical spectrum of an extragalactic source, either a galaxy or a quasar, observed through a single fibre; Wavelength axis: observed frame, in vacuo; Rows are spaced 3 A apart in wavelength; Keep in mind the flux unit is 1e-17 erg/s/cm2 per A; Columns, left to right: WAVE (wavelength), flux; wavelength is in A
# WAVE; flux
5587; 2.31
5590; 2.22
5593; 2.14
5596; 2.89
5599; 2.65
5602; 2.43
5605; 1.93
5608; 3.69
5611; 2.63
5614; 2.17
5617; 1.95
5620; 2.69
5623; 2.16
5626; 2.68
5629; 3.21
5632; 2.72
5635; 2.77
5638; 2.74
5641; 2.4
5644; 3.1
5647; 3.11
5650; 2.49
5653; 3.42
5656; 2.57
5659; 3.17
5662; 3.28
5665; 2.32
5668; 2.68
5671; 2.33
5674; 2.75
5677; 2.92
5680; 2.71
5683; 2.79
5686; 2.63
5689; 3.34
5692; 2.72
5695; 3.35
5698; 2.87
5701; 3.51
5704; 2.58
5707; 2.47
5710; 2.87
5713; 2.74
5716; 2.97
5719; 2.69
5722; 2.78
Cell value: 0.04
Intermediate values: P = 0.96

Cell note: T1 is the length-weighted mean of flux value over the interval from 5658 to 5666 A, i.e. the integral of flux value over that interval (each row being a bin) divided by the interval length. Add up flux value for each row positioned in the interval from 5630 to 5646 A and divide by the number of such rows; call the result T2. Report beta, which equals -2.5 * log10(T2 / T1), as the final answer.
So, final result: 0.08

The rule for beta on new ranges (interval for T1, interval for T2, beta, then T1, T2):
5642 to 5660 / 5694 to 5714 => 0.02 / 2.96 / 2.91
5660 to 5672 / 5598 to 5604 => 0.06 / 2.69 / 2.54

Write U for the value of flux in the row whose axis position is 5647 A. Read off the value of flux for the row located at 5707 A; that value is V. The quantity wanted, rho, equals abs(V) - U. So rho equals -0.64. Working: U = 3.11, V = 2.47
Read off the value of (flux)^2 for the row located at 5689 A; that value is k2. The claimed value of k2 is 11.2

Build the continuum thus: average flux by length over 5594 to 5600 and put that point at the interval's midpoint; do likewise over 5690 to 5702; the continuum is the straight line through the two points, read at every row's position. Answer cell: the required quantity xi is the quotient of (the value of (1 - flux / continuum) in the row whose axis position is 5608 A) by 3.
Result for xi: -0.111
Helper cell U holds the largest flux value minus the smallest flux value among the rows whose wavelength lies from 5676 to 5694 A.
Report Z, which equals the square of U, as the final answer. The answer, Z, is 0.5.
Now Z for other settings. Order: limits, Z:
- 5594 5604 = 0.2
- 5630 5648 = 0.5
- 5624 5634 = 0.3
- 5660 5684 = 0.9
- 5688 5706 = 0.9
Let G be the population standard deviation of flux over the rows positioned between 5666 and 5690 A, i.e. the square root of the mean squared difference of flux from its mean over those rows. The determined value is 0.27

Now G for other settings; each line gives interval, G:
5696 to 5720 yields 0.30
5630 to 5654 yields 0.32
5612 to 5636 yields 0.39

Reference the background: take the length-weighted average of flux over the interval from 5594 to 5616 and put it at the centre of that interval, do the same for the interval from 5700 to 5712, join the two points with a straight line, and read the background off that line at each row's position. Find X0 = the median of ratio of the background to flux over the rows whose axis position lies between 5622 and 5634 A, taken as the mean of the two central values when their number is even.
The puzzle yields 0.98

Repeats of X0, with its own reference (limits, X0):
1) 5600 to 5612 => 1.03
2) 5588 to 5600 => 1.07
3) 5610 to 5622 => 1.10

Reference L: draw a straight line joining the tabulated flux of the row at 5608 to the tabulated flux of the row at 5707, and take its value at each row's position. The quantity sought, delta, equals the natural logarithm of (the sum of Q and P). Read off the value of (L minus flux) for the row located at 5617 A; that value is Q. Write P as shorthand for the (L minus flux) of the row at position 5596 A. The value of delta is 0.9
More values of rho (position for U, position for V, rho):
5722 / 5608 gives 0.91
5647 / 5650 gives -0.62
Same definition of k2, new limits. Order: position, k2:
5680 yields 7.3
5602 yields 5.9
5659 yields 10.0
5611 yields 6.9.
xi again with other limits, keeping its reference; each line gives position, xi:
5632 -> 0.016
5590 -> 0.059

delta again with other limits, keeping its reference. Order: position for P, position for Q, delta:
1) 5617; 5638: 0.8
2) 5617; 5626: 0.9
